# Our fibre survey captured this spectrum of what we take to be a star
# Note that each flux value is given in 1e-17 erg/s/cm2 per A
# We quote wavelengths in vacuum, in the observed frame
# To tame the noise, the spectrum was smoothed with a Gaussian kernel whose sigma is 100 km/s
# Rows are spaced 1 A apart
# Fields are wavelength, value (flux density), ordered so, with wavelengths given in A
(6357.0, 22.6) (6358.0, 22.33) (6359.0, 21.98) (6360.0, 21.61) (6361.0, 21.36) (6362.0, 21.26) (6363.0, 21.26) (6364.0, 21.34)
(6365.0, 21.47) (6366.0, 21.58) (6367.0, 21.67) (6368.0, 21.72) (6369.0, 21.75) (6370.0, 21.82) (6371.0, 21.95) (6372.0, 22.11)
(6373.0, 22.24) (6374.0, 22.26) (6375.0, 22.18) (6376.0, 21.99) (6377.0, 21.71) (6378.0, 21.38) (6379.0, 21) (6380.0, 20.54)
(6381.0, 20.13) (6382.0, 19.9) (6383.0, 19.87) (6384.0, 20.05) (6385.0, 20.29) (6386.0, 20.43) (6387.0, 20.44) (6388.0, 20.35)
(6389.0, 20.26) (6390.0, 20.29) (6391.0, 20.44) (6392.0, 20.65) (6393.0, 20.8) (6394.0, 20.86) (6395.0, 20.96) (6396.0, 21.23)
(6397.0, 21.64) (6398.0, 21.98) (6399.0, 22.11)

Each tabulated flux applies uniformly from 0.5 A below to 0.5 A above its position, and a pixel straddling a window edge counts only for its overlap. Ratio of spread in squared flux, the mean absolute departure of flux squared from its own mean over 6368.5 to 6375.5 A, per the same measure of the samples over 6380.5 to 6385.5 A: 1.5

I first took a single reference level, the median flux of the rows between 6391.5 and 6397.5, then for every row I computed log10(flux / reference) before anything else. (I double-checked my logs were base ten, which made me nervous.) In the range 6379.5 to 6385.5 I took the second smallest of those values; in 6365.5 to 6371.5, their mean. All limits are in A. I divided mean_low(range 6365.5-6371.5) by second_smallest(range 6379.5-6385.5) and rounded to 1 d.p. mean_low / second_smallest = -0.8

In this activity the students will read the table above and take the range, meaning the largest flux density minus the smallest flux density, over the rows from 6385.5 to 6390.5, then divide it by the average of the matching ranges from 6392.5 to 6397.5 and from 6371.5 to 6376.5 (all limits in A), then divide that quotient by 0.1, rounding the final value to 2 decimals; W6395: 3.24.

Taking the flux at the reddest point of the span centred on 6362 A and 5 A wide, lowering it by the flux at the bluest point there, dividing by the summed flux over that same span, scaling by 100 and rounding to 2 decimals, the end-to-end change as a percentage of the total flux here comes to -0.25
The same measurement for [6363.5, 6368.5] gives 0.35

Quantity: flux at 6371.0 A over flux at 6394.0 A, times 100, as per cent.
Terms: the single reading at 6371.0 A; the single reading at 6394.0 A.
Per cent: 105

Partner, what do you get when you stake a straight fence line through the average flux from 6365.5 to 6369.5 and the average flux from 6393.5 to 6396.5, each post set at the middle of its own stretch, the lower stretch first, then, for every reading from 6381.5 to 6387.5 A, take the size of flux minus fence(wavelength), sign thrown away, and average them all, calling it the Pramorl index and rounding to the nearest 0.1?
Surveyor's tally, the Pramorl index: 1.1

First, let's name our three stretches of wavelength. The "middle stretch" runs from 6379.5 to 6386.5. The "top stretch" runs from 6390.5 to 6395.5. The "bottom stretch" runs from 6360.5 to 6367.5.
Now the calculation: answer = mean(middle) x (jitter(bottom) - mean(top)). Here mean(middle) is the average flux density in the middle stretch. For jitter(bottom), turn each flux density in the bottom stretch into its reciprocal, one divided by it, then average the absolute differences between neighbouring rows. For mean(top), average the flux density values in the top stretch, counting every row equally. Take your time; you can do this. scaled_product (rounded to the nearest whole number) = -418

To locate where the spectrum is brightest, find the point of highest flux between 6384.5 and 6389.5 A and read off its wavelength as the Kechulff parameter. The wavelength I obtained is 6387.0 A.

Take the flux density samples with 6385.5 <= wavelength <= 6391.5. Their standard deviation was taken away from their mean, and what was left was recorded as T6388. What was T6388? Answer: 20.3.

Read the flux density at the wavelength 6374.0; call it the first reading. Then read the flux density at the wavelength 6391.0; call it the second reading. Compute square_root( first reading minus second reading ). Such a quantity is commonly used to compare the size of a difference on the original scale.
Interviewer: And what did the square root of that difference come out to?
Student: 1.3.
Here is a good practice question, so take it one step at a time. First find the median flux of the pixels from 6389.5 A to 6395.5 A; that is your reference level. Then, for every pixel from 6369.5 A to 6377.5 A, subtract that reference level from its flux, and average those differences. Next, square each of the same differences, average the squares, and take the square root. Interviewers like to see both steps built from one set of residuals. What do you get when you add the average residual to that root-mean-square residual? 2.6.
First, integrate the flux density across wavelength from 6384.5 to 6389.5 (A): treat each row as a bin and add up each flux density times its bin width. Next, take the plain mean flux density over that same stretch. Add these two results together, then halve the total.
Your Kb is 61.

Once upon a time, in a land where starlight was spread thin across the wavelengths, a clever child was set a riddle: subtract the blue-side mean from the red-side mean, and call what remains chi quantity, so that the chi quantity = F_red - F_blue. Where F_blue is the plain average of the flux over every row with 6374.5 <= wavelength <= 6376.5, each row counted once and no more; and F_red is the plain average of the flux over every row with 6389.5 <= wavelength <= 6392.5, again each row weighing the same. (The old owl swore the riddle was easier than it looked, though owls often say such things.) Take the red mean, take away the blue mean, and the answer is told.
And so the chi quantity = -1.6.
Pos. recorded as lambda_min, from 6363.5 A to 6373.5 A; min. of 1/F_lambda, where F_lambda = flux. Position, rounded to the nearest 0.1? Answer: 6373.0 A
